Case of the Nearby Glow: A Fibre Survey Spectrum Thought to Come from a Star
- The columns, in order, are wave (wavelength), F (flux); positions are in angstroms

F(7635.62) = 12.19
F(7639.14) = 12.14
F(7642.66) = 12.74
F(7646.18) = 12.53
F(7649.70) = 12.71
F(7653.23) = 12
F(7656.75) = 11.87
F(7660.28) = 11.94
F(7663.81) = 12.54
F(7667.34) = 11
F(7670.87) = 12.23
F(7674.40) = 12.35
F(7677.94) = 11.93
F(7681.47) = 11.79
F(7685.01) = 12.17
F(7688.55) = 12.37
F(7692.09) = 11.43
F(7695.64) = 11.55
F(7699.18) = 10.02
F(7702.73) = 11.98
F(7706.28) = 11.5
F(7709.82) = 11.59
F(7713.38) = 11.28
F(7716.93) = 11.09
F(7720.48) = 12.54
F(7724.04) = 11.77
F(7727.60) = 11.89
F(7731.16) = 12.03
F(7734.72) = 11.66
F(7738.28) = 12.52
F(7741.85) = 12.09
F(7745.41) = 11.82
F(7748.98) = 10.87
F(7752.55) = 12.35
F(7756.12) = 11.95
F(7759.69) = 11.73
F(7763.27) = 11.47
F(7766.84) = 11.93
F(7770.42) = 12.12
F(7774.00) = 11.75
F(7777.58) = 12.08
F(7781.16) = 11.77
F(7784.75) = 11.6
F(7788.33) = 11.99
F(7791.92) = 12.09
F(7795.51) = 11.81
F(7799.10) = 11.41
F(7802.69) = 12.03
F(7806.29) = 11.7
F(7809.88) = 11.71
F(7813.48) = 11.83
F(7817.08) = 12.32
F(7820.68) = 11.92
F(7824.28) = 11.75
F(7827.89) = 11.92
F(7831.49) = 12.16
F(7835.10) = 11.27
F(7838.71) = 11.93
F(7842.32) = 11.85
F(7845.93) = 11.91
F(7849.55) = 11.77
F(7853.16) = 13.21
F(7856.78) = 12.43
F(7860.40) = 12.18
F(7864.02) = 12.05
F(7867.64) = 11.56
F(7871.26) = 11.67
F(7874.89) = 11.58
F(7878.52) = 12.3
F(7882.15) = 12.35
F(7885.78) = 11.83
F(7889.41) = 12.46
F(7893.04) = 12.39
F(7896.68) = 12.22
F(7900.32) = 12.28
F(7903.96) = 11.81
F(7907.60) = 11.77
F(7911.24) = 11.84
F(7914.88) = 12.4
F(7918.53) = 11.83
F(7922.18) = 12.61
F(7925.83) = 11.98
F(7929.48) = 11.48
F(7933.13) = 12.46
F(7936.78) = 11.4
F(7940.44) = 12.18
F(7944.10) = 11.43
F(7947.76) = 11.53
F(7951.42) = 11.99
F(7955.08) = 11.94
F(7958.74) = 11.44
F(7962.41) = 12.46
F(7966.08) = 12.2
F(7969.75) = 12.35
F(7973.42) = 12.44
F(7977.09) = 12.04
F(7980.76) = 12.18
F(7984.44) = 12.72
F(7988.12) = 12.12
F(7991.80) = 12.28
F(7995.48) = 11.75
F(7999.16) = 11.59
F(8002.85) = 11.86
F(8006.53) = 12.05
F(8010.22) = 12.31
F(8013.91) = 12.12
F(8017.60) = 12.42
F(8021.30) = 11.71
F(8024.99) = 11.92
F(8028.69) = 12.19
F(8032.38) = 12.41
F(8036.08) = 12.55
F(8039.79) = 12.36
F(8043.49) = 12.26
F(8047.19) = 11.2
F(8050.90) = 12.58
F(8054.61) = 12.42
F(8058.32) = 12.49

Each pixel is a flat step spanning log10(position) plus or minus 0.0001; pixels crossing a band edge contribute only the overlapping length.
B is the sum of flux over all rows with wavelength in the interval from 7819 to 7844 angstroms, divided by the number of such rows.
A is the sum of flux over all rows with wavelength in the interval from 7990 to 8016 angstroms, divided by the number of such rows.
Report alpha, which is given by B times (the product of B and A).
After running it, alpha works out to 1678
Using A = 12.0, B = 11.8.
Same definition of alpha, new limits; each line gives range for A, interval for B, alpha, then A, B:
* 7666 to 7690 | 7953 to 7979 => 1761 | 12.0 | 12.1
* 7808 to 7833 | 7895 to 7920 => 1726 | 11.9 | 12.0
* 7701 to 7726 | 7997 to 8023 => 1684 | 11.7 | 12.0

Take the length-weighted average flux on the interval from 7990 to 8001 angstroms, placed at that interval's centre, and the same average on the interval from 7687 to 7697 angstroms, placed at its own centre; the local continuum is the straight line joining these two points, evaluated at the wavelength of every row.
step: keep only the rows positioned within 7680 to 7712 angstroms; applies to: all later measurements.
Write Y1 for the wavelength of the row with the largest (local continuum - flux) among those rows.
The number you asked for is 7699.18 angstroms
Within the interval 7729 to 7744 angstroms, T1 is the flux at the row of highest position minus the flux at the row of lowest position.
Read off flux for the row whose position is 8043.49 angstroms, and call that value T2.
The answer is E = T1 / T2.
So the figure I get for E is 0.005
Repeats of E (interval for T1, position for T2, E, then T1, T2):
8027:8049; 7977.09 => -0.082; -0.99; 12.04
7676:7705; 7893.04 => 0.004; 0.05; 12.39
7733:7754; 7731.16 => 0.057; 0.69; 12.03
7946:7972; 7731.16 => 0.068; 0.82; 12.03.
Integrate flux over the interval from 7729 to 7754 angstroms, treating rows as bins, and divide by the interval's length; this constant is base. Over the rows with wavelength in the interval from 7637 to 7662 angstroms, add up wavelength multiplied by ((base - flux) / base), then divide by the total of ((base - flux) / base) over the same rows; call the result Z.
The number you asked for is 7645.9 angstroms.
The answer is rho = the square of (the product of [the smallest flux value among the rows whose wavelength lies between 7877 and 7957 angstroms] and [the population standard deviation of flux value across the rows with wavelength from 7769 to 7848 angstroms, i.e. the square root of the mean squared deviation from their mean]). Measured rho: 7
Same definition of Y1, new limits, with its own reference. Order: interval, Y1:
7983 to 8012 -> 7999.16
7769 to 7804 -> 7799.10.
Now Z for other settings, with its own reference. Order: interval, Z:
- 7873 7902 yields 7891.9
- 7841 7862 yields 7855.7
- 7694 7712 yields 7700.8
